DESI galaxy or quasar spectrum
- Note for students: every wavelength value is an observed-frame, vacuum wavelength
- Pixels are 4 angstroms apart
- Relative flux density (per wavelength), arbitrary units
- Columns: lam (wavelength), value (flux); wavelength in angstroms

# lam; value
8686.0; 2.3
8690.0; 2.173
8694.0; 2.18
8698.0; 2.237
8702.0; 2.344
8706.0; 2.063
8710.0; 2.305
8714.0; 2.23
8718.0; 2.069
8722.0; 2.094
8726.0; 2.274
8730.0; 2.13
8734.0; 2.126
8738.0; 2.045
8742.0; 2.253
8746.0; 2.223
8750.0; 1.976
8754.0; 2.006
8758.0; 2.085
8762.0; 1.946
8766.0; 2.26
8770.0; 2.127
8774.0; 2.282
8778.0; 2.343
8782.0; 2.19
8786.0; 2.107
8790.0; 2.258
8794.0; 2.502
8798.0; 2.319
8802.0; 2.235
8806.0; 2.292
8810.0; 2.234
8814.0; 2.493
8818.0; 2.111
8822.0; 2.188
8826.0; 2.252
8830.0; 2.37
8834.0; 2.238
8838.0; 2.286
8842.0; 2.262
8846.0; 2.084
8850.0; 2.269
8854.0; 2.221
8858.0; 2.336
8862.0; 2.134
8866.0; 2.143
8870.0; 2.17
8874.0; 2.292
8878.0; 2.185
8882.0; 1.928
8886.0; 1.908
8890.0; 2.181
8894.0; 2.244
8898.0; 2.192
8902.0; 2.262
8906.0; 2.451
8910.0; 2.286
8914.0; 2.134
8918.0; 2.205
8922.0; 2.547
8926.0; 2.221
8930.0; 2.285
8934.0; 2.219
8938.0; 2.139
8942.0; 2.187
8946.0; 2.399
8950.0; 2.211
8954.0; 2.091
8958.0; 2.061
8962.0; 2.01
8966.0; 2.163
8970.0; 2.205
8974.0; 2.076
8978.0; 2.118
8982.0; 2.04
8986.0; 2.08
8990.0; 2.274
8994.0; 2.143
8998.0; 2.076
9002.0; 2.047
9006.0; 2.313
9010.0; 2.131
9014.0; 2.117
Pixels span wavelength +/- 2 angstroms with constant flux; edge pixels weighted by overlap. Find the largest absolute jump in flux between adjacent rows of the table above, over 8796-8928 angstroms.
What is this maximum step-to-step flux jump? 0.38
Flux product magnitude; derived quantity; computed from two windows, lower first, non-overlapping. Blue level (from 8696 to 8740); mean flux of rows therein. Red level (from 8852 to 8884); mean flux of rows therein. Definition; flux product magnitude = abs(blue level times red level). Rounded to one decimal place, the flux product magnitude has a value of 4.7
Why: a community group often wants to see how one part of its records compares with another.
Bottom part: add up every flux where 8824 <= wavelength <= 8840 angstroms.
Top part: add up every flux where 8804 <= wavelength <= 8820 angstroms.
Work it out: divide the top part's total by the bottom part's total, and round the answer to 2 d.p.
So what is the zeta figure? 1.00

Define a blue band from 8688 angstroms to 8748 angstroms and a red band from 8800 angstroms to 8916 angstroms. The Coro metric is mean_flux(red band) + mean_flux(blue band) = 4.40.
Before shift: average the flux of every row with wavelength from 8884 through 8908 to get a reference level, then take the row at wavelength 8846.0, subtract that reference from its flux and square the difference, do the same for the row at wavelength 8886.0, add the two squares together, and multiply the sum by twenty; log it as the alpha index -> 2.1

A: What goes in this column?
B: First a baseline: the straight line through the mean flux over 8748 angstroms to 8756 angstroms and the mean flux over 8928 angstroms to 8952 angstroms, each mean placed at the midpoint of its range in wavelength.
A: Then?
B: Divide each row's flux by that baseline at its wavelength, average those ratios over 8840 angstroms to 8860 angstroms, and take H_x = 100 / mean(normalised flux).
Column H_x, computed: 95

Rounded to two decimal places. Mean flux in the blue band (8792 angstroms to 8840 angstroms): 2.29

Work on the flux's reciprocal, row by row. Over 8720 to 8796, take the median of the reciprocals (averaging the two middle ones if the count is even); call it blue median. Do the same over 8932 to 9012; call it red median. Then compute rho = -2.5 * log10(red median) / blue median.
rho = 1.754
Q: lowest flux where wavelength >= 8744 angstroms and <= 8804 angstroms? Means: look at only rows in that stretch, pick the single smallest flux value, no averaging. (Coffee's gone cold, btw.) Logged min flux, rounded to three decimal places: 1.946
